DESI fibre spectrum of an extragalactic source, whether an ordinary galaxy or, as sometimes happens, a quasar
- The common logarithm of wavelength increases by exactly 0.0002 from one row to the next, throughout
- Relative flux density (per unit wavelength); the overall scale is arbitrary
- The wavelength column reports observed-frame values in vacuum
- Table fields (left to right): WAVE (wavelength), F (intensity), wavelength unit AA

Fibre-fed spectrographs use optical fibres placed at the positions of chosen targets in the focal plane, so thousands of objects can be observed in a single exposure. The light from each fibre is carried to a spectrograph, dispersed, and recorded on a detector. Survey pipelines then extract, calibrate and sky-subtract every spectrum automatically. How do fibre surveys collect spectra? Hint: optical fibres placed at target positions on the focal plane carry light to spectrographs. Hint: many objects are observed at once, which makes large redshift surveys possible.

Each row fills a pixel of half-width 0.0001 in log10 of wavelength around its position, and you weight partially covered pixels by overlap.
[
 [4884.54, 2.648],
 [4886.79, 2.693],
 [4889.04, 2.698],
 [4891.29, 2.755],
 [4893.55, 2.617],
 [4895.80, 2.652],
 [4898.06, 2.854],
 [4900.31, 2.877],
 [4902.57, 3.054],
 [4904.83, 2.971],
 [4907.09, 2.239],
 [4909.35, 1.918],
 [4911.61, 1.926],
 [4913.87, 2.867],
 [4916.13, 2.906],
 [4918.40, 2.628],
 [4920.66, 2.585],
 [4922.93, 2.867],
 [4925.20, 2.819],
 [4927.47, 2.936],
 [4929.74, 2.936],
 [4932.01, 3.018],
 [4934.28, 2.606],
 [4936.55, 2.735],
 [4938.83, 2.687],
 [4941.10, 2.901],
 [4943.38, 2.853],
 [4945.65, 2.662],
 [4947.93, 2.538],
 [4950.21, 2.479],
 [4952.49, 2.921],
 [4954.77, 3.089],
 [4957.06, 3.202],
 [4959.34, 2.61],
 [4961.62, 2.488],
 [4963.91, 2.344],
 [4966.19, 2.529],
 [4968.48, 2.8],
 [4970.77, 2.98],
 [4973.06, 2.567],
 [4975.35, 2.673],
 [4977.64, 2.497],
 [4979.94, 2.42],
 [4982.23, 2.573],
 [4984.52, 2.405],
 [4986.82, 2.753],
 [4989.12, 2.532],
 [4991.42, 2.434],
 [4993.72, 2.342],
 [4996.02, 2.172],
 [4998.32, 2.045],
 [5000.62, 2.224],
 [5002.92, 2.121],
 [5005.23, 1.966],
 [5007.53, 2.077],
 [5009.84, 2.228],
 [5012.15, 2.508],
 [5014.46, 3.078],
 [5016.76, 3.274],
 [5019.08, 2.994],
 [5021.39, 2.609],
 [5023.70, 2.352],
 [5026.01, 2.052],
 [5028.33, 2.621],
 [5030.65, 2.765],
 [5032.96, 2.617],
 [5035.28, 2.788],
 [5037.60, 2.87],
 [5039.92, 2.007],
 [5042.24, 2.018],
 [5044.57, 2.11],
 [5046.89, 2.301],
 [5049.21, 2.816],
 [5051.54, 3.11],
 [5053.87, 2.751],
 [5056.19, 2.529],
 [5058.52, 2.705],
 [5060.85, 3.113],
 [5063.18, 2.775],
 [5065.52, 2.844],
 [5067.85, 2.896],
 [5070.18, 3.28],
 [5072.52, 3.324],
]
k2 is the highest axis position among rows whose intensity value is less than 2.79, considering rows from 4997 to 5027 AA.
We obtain 5026.01 AA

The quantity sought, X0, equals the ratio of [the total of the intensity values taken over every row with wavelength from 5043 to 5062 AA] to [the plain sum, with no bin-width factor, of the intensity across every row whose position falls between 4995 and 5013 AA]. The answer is 1.24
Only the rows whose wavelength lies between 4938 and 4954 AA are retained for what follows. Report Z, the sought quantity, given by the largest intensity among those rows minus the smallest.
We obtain 0.44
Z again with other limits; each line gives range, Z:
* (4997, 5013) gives 0.54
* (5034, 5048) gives 0.86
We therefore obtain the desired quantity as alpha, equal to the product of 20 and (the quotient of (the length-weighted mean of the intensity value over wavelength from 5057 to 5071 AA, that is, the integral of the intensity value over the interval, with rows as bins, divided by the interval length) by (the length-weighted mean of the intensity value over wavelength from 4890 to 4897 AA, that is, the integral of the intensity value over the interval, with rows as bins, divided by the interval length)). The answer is 21.8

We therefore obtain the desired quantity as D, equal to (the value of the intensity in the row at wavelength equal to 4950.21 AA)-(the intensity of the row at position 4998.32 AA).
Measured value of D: 0.4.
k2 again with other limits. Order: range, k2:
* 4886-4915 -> 4911.61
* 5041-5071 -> 5063.18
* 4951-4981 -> 4979.94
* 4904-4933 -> 4920.66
